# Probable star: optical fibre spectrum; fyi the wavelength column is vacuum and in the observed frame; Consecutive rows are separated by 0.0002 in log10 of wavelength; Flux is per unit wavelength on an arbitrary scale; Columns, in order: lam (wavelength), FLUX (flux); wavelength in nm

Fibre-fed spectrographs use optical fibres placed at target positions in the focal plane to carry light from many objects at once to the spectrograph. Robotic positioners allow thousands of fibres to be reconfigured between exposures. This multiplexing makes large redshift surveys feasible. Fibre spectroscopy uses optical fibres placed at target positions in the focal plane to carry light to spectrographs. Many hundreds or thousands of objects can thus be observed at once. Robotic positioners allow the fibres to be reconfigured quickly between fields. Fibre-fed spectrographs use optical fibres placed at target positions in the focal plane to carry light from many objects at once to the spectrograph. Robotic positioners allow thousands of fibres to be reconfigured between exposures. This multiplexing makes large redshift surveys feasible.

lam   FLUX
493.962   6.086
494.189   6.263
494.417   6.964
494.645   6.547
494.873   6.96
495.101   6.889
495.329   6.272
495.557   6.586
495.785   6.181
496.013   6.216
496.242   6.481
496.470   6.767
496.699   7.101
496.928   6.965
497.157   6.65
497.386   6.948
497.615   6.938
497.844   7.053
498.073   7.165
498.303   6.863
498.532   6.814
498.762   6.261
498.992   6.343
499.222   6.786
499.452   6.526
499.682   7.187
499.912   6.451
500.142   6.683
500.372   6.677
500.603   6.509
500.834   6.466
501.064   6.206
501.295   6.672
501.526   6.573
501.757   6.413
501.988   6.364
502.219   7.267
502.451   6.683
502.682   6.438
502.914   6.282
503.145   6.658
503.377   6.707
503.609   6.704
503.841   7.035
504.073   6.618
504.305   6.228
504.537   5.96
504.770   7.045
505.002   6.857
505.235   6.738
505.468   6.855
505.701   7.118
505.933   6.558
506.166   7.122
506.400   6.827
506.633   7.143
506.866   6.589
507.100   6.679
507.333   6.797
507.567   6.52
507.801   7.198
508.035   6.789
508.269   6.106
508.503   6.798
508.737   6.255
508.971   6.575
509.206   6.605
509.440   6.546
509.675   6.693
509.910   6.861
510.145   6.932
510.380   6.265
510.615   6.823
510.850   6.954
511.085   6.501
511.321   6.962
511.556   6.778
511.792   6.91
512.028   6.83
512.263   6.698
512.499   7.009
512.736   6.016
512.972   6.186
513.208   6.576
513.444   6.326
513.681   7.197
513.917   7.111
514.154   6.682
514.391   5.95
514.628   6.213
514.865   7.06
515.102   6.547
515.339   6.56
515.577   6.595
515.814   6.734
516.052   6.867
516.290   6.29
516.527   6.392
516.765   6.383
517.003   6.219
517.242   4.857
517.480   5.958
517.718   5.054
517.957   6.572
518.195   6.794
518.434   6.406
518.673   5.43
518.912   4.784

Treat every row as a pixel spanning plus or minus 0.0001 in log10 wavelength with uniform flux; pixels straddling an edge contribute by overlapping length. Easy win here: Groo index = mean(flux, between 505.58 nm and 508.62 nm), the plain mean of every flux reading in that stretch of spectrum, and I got 6.79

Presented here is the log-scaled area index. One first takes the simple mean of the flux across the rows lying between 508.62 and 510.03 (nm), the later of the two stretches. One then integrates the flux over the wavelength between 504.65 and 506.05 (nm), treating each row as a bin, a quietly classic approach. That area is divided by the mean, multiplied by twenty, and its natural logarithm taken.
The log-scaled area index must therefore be 3.37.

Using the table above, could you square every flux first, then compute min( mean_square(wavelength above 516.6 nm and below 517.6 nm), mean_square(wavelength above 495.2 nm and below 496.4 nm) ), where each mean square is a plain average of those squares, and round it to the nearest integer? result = 35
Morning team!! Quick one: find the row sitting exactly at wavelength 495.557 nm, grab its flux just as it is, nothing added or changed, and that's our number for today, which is 6.586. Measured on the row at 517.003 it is 6.219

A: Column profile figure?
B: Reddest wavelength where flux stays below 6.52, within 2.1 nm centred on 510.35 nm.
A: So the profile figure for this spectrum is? 511.085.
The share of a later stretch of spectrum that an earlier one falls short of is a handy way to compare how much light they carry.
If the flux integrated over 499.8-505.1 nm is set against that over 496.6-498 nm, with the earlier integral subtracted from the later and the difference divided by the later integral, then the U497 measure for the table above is 0.7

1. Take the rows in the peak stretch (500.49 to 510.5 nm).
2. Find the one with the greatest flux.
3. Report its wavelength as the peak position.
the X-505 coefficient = 502.219 nm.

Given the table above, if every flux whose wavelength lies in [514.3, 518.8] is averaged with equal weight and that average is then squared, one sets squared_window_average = 39.1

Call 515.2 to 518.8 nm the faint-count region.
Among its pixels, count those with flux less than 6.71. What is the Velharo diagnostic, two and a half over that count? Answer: 0.21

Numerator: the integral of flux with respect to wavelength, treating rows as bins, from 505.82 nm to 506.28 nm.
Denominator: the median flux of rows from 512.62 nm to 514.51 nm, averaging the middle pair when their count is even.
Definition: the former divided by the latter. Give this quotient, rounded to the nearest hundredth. 0.49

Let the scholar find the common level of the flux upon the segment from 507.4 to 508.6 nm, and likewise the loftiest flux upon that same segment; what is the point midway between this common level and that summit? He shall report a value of 6.94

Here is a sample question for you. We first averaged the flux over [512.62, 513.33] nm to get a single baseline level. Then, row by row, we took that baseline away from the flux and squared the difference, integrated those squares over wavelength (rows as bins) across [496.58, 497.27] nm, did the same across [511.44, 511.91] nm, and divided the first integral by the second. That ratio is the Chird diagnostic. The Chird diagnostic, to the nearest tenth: 1.9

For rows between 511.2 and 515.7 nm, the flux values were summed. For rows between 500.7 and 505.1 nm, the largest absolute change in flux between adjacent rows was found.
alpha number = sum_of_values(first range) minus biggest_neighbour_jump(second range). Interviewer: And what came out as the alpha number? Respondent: 125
